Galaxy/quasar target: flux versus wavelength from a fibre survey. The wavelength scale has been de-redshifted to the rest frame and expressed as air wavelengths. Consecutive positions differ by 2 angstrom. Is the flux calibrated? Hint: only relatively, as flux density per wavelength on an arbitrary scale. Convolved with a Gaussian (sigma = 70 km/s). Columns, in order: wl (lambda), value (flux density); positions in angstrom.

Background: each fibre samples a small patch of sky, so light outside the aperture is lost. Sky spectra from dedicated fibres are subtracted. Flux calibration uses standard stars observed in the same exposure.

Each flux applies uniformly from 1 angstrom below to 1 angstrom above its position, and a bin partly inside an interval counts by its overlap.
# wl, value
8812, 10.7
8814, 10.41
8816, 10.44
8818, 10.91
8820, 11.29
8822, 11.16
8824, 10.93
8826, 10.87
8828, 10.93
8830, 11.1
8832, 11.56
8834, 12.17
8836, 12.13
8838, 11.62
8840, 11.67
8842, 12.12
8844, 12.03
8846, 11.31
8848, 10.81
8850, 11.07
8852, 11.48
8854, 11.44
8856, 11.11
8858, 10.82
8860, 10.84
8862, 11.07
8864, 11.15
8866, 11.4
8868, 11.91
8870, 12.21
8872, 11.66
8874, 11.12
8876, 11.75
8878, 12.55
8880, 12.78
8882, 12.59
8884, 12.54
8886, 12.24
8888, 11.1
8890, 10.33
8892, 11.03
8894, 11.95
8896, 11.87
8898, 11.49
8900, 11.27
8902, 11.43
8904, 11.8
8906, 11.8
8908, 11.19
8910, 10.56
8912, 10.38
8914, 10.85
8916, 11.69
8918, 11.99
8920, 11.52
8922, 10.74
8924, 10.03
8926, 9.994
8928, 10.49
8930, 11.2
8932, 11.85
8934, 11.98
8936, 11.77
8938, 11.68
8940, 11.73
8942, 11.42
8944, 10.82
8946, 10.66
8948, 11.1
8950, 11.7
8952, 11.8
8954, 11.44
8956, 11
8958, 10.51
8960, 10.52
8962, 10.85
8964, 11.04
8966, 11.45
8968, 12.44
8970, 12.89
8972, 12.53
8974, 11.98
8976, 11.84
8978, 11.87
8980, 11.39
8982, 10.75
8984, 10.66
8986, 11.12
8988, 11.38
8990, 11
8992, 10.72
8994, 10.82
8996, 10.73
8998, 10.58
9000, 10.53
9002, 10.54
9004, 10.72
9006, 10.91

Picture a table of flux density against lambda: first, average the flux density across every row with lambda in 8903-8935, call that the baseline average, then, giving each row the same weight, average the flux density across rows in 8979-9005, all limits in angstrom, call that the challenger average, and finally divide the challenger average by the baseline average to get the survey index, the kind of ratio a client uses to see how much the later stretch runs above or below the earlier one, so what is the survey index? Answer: 0.97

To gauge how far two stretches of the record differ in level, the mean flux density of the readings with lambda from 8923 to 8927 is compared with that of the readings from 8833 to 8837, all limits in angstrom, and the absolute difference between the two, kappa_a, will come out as 2.1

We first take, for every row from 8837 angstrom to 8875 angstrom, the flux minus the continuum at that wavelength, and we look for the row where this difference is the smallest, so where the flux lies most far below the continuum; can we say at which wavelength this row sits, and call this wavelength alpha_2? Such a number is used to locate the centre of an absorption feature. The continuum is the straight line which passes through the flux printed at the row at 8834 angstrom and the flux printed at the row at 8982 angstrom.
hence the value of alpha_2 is 8848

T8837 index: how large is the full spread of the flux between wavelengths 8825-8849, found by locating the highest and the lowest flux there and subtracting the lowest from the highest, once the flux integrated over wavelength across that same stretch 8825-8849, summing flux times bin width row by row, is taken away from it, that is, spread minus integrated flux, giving -275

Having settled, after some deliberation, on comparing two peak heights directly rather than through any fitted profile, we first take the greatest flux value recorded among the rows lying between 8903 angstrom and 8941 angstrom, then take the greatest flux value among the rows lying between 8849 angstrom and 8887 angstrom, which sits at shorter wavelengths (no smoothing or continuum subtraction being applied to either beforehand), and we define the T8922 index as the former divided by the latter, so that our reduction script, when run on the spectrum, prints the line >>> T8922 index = 0.94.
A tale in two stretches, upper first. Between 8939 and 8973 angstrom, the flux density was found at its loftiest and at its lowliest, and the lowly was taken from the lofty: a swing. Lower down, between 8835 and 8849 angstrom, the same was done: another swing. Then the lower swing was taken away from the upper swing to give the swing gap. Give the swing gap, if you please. 1.1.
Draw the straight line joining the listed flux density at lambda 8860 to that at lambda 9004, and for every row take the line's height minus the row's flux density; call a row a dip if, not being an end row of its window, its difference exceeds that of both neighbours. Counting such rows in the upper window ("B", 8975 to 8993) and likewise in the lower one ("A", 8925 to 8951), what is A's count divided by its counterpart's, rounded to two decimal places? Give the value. 2.00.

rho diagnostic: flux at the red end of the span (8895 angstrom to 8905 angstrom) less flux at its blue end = -0.1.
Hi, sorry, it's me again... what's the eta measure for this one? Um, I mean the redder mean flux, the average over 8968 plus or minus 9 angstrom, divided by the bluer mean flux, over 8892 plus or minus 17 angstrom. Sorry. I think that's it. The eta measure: 1.00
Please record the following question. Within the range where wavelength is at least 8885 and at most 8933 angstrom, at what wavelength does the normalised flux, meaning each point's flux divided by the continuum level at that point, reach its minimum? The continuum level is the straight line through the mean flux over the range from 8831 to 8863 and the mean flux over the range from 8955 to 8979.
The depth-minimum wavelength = 8926 angstrom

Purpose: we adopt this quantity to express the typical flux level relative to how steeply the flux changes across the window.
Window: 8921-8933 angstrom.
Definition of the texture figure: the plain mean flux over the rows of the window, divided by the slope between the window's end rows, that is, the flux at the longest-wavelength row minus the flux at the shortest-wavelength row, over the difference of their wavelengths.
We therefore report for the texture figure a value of 97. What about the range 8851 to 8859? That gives -102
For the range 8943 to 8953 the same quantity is 92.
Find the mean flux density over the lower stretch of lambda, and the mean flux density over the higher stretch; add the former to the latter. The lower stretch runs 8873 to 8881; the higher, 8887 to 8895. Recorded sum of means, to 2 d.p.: 23.15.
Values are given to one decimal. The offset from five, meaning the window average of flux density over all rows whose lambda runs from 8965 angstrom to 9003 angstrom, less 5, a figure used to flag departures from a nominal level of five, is 6.3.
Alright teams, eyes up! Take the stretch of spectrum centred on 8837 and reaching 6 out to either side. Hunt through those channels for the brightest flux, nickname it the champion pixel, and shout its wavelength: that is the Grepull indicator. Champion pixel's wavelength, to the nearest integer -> 8834 angstrom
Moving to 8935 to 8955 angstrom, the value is 8952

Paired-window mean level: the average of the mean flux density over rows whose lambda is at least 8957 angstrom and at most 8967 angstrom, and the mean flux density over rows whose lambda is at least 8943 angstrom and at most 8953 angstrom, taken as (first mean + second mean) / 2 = 11.0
